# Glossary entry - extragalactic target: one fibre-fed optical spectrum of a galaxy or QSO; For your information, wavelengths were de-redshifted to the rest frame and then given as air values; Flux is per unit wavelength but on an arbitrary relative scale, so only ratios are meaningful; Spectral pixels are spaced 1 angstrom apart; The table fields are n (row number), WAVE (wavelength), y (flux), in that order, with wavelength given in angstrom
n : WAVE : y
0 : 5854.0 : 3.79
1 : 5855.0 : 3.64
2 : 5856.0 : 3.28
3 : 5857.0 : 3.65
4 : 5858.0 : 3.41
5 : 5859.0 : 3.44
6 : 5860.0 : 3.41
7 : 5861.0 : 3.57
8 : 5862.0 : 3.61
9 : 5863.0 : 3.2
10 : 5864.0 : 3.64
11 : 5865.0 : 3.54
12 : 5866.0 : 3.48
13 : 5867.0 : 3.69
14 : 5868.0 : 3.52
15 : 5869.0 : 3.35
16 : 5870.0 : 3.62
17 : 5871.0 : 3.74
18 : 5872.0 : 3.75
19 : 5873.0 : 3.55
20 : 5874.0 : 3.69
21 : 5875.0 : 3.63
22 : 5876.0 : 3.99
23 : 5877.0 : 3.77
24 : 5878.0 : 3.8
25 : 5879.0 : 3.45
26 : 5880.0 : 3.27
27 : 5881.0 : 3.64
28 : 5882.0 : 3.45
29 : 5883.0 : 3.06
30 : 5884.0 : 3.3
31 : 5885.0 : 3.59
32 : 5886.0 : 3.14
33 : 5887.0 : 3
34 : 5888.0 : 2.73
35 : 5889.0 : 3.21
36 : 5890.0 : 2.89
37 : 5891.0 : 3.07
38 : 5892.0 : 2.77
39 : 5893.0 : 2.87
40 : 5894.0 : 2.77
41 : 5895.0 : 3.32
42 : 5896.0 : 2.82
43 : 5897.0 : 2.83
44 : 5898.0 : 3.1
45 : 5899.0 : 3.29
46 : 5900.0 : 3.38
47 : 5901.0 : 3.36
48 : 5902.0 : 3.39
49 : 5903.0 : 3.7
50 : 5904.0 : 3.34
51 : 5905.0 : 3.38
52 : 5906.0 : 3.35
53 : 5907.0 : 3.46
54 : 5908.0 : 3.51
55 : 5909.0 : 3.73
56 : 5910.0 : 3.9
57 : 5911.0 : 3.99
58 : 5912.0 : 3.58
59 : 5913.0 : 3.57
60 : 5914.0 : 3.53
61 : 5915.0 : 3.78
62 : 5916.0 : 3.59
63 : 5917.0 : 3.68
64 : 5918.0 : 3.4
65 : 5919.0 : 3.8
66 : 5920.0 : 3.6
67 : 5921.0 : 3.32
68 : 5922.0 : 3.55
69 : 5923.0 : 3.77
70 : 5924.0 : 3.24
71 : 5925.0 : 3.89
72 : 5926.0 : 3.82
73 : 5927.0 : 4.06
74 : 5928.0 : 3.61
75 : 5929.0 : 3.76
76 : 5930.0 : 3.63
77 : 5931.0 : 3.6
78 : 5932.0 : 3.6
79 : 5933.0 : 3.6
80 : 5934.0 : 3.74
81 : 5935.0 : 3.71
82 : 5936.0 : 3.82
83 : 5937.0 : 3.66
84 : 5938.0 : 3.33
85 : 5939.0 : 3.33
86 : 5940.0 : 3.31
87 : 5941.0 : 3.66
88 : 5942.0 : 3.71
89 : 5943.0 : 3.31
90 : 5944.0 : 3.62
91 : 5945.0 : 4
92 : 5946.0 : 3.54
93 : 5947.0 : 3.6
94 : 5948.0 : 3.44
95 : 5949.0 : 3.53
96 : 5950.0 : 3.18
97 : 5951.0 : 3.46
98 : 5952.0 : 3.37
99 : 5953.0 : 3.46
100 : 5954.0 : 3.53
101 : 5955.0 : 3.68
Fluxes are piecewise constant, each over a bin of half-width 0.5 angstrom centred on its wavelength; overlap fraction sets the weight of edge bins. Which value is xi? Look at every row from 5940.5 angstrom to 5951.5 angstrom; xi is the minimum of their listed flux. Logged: 3.18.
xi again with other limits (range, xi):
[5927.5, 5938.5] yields 3.33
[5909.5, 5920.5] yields 3.4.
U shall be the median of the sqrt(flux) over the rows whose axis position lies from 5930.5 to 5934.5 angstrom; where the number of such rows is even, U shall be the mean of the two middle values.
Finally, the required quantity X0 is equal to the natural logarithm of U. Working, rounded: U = 1.90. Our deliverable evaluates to 0.640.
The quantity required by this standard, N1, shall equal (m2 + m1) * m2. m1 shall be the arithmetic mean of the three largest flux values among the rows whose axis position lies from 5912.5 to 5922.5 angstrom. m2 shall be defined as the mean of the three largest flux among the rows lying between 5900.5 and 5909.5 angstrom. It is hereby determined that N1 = 27.0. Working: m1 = 3.8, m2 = 3.65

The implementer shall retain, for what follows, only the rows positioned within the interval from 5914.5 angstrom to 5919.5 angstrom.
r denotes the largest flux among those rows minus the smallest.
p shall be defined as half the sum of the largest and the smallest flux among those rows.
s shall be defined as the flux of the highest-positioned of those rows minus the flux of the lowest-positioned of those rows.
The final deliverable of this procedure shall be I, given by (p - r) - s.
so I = 3.18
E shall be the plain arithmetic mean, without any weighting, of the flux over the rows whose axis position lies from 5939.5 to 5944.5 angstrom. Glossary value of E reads 3.52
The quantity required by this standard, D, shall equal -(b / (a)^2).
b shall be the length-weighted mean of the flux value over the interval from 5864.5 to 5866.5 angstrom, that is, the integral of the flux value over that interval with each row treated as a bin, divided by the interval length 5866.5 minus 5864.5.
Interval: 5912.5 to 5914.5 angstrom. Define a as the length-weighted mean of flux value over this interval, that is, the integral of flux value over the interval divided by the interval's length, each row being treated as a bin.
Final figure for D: -0.28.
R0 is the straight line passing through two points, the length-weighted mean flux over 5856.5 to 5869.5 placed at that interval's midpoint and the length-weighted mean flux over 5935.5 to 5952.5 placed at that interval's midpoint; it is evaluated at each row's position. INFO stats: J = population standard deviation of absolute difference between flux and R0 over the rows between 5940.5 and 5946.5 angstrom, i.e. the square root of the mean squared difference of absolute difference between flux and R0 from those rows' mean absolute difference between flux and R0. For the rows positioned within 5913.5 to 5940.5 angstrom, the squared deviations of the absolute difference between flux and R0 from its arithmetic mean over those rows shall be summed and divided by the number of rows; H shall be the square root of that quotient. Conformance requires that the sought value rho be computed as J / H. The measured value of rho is 1.3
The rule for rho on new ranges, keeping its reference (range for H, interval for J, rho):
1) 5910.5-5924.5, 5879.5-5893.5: 1.8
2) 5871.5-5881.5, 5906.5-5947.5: 1.1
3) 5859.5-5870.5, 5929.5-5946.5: 1.3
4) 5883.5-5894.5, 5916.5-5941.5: 0.5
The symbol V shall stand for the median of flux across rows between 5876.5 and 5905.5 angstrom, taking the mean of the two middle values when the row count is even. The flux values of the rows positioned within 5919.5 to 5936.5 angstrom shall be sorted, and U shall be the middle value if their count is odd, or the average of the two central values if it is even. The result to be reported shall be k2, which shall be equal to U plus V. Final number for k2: 6.92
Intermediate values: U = 3.630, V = 3.29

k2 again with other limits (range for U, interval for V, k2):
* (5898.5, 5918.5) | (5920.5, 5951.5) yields 7.12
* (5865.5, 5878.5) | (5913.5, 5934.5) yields 7.30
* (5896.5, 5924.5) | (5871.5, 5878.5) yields 7.27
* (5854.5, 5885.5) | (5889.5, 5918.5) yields 6.95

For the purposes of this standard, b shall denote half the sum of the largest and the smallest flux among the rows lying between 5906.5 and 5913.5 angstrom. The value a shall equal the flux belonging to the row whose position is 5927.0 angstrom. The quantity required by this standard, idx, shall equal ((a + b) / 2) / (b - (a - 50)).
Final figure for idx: 0.0784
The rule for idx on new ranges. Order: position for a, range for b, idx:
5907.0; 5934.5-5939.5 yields 0.0702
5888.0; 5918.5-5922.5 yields 0.0619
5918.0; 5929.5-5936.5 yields 0.0707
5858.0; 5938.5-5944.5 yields 0.0691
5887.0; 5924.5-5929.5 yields 0.0672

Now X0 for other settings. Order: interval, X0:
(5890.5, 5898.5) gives 0.524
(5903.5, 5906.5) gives 0.604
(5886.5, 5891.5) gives 0.549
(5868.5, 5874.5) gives 0.648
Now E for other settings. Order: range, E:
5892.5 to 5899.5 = 3.00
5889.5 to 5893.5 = 2.90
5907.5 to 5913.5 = 3.71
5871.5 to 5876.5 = 3.72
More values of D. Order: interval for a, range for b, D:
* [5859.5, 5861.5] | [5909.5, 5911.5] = -0.32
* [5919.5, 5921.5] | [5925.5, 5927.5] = -0.33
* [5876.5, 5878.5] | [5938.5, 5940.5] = -0.23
